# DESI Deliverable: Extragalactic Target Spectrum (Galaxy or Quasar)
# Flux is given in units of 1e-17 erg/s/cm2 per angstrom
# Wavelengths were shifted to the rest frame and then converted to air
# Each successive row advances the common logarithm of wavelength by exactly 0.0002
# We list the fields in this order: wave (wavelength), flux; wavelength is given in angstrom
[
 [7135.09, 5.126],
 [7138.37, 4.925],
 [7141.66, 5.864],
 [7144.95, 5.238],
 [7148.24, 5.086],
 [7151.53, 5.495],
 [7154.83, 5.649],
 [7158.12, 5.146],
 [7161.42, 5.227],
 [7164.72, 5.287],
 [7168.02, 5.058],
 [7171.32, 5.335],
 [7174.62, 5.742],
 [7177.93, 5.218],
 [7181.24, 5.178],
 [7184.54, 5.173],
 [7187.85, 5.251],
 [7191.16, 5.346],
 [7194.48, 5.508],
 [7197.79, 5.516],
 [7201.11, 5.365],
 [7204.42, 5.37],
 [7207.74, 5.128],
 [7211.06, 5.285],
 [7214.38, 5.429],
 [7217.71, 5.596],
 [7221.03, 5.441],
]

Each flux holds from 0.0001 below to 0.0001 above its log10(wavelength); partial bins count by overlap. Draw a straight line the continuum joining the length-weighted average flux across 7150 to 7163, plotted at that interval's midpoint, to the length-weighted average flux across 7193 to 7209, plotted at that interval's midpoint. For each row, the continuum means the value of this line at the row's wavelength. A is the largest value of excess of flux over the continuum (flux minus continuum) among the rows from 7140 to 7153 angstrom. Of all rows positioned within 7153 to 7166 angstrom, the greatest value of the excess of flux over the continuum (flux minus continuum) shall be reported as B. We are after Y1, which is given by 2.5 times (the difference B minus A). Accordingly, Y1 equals -0.5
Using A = 0.5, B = 0.27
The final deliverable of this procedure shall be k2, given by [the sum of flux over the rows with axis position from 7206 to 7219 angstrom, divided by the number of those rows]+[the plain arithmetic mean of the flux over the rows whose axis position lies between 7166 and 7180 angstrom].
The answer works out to 10.7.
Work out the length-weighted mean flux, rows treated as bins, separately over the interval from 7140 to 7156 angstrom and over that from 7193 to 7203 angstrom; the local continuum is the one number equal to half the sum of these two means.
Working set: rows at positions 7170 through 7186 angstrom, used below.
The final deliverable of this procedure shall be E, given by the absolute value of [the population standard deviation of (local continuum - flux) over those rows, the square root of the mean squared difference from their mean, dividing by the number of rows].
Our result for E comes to 0.215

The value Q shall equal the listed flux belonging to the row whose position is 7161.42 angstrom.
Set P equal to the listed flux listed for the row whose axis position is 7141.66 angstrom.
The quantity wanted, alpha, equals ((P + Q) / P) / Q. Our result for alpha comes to 0.362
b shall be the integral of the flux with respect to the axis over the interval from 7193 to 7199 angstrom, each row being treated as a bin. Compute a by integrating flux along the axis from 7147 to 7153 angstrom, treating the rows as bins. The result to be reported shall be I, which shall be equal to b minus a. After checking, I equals 1.3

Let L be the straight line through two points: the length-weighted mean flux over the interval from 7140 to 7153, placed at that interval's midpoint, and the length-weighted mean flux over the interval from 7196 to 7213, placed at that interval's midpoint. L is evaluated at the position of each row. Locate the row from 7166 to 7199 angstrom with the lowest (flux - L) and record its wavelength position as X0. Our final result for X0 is 7168.02 angstrom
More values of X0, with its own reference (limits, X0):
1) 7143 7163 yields 7148.24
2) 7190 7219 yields 7207.74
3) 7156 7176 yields 7168.02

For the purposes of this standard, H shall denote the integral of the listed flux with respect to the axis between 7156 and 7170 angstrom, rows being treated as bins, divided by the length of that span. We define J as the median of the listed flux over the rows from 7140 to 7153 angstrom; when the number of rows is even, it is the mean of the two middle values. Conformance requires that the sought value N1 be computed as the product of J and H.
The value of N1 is 27.9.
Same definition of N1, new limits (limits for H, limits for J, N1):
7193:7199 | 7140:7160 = 29.6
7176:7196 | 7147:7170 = 27.6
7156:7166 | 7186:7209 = 28.1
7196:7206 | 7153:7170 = 28.3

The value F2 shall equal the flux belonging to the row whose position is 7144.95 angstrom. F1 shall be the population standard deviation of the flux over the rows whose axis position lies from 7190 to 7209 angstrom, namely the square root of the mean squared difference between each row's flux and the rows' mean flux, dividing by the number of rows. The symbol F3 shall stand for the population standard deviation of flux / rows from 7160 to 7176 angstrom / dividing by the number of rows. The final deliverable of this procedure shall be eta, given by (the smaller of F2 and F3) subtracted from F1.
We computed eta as -0.10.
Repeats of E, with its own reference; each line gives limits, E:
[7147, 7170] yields 0.204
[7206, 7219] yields 0.173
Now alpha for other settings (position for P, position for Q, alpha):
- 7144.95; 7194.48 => 0.372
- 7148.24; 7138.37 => 0.400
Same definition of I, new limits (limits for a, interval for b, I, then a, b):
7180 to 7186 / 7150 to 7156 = 2.3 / 31.1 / 33.4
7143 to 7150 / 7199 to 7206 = 1.2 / 36.4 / 37.7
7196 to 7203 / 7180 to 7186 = -7.0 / 38.1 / 31.1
